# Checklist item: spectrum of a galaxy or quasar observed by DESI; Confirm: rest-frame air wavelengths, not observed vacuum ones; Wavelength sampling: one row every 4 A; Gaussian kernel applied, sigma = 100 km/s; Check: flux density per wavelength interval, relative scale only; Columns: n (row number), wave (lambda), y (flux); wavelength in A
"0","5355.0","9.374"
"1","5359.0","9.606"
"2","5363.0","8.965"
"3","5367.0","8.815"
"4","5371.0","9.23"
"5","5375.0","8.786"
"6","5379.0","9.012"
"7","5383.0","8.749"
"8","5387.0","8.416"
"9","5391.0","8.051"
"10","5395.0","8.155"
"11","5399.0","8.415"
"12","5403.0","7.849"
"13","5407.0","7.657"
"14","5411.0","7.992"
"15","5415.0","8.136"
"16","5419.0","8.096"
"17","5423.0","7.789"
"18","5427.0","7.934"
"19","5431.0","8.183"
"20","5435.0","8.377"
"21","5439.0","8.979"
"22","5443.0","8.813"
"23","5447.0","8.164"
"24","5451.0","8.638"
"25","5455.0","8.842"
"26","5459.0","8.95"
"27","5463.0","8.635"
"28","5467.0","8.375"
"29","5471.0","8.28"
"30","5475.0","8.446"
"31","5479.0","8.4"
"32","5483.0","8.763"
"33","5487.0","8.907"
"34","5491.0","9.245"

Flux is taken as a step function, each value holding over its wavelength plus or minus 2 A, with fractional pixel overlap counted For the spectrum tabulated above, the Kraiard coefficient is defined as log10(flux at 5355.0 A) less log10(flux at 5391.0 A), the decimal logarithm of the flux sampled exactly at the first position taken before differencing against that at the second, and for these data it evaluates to 0.066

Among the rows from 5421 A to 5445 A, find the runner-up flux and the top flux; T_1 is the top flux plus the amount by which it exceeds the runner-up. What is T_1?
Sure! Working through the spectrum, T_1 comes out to 9.1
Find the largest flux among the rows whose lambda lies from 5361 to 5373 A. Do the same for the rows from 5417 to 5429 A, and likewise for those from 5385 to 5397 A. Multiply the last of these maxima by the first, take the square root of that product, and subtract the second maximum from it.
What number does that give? 0.7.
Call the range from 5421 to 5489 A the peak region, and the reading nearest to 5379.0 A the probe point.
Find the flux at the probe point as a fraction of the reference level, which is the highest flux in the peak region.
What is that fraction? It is 1.00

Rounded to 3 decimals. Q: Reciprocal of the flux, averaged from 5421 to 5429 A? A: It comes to 0.127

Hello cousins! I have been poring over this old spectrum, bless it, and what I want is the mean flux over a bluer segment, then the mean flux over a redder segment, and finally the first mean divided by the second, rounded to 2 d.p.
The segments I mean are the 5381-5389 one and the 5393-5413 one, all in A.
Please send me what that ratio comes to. 1.07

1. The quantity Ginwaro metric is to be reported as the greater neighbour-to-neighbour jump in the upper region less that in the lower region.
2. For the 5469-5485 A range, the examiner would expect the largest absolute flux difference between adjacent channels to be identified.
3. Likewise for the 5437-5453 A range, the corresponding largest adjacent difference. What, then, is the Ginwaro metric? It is -0.3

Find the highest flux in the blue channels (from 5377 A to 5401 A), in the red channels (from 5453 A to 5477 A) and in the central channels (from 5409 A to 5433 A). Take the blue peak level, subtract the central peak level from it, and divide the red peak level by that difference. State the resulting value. 11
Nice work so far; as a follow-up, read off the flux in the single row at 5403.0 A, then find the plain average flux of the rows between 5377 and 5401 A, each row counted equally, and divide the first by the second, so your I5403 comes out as 0.93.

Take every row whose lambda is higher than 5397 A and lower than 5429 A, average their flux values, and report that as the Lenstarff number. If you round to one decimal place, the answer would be 8.0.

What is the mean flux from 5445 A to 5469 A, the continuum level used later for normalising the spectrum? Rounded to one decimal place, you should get 8.6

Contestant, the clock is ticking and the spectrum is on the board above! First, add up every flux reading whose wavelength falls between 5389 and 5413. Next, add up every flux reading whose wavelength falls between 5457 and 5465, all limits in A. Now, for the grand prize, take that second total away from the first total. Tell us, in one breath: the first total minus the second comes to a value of 31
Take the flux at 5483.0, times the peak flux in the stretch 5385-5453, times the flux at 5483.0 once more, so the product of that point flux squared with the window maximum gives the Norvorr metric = 689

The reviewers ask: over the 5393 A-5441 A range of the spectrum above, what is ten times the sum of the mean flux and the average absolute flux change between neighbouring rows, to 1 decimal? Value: 84.1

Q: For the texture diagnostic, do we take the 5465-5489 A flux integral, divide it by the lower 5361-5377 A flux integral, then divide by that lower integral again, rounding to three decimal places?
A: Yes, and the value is 0.010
